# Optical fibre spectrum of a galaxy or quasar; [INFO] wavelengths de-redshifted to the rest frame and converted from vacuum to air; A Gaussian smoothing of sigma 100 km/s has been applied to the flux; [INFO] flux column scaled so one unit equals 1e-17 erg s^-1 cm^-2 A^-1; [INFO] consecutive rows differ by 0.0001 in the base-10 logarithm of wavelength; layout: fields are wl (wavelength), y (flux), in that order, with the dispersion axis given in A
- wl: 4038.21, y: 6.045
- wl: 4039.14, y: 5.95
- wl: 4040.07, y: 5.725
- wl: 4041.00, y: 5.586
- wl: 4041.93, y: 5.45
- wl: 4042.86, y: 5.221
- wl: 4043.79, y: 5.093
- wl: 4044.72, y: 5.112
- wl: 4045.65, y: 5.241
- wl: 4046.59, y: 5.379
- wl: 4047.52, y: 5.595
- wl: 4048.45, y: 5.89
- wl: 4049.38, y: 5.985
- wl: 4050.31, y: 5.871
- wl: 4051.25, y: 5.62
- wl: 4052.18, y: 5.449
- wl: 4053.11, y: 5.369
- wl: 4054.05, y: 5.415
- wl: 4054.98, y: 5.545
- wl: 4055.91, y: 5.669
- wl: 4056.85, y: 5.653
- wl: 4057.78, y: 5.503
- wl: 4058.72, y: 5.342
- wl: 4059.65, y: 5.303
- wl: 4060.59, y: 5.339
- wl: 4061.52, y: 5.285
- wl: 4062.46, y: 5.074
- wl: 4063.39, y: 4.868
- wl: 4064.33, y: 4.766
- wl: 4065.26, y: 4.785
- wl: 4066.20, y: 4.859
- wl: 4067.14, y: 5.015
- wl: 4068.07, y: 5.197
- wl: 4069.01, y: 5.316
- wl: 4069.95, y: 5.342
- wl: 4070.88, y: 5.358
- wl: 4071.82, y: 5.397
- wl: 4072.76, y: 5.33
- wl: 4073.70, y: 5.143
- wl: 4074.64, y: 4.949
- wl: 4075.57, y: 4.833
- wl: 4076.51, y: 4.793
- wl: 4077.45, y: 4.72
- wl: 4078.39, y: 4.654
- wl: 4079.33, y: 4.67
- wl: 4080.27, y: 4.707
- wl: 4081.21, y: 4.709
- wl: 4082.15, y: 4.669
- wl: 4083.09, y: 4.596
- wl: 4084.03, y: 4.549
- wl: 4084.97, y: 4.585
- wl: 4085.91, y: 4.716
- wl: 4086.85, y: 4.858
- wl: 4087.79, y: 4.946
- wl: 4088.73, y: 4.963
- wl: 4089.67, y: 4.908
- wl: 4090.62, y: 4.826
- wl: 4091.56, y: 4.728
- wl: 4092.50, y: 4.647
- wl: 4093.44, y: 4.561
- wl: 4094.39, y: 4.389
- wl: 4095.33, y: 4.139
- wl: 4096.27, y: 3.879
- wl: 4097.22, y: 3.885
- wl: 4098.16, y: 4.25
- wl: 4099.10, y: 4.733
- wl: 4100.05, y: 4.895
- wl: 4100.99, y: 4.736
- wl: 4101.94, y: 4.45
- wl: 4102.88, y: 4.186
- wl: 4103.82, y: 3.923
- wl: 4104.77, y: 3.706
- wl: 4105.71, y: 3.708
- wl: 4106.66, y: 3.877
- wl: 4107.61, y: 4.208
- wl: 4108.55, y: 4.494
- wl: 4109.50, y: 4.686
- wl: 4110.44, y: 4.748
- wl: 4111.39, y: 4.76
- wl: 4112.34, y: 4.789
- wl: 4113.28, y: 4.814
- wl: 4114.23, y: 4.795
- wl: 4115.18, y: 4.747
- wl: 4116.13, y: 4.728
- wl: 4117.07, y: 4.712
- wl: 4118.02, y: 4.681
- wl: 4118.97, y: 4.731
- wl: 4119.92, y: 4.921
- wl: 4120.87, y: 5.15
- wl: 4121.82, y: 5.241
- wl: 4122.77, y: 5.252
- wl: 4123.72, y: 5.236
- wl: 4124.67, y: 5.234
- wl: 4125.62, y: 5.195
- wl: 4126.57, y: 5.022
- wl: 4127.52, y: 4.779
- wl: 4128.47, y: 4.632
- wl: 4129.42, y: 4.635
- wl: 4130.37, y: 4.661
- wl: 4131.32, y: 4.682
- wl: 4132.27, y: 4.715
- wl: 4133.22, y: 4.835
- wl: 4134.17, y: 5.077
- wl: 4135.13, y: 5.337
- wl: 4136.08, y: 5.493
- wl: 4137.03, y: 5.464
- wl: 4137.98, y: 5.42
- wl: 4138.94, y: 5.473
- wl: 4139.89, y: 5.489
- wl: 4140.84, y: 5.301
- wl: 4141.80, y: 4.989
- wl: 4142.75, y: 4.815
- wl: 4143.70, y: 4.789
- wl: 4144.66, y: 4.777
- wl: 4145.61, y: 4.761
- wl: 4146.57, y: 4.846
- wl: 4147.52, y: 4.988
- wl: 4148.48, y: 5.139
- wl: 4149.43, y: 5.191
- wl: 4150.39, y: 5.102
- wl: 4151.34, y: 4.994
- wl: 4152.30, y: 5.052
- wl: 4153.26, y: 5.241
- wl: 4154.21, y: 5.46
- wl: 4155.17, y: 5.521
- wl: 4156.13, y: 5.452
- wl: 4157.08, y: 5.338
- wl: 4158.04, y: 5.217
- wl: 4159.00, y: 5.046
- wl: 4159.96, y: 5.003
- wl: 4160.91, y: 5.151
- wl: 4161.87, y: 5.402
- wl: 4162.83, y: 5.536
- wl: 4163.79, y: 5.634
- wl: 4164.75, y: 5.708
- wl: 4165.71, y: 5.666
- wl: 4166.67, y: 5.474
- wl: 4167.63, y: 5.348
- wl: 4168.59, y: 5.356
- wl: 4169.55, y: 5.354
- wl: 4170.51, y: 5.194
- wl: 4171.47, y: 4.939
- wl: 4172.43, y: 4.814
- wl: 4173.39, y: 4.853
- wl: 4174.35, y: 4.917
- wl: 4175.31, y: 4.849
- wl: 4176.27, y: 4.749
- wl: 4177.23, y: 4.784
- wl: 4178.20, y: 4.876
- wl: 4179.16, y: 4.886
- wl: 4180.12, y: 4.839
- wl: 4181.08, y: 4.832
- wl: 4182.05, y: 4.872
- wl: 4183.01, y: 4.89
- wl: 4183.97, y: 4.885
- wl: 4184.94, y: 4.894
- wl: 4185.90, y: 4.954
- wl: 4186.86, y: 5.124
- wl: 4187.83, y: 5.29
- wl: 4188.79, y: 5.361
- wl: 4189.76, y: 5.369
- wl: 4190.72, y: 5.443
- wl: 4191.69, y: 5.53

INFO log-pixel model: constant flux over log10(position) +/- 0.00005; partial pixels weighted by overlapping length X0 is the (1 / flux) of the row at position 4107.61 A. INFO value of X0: 0.238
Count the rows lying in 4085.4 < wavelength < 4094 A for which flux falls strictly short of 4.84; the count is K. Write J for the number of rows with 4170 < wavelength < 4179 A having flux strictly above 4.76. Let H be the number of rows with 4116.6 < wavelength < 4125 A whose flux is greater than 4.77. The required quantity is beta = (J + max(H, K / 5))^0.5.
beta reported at 3.74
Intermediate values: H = 6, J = 8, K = 5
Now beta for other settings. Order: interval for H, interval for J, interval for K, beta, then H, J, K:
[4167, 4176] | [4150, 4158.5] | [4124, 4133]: 4.24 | 9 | 9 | 6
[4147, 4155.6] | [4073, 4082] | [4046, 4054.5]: 3.61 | 9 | 4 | 0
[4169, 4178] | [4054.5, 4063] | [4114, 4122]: 4.12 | 8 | 9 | 6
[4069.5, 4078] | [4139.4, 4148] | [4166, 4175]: 4.12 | 8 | 9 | 1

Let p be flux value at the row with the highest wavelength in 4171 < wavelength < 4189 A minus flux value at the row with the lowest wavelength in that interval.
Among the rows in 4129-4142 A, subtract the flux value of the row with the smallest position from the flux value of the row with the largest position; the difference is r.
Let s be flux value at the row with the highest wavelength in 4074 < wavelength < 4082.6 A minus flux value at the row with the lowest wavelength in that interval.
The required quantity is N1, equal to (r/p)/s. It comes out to -3.0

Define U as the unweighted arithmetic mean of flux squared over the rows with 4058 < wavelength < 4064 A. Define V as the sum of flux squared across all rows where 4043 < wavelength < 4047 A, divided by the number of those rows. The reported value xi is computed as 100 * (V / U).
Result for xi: 100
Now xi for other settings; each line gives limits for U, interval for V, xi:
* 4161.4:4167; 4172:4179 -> 75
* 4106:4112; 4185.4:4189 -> 134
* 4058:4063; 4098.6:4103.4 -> 76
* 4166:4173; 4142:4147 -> 85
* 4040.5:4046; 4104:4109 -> 58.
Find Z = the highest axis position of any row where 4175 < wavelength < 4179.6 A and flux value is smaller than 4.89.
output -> 4179.16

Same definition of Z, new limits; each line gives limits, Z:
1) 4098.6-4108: 4107.61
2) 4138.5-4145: 4144.66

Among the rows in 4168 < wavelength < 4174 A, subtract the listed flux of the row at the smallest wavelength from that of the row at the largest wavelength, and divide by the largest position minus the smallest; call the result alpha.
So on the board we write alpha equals -0.105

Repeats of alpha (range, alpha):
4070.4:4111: -0.015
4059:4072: 0.008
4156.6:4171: -0.011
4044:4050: 0.187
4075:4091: 0.000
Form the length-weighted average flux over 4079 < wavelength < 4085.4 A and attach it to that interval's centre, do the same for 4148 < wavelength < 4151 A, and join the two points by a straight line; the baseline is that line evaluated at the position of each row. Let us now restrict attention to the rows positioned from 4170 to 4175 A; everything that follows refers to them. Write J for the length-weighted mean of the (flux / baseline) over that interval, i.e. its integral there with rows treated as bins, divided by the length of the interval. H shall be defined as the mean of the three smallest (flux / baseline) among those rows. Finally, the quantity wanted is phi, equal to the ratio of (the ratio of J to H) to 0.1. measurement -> 10.2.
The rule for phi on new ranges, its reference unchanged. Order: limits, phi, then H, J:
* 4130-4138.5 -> 10.8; 0.94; 1.01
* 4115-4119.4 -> 10.0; 0.96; 0.96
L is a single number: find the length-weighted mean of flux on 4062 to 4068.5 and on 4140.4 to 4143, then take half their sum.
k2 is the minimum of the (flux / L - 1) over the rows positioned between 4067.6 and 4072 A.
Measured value 0.041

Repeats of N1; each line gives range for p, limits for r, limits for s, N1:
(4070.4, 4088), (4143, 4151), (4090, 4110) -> 5.4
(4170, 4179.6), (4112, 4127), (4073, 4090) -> 3.2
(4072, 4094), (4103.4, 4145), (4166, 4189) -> 9.8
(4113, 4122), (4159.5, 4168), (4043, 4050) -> 0.9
